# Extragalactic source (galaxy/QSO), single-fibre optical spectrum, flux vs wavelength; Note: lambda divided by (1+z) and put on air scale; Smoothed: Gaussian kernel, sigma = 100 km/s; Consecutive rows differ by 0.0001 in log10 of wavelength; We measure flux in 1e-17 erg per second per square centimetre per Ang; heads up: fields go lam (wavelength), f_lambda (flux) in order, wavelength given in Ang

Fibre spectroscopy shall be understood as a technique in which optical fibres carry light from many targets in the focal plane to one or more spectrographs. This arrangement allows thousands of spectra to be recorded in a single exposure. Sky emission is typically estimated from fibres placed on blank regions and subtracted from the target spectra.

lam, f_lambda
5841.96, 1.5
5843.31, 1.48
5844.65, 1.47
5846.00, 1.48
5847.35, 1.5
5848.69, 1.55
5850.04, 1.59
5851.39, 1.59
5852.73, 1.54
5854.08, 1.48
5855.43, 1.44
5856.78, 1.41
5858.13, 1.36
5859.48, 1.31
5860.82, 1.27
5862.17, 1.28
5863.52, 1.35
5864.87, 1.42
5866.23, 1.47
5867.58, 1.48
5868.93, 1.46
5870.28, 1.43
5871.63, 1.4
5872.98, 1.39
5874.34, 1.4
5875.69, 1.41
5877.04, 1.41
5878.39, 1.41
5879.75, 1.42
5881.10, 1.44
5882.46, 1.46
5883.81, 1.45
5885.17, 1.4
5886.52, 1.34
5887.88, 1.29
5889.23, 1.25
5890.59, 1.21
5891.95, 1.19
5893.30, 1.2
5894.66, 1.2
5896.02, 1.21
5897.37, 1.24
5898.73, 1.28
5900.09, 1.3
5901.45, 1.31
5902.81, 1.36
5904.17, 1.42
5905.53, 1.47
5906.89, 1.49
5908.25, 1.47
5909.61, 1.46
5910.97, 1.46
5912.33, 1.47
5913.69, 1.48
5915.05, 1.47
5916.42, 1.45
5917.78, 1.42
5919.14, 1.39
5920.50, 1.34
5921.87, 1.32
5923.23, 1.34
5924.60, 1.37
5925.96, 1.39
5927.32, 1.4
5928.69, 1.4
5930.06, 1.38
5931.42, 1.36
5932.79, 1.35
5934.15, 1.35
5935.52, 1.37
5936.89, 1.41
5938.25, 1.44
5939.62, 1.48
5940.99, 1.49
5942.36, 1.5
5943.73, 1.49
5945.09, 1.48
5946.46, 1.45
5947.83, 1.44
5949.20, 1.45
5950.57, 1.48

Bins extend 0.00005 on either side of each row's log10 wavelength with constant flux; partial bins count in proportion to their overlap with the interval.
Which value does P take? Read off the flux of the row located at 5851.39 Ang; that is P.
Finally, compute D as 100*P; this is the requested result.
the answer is 159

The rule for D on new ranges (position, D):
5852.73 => 154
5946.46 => 145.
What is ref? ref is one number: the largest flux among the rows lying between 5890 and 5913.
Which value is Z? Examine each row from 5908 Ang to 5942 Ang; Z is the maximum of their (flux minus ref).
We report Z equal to 0.000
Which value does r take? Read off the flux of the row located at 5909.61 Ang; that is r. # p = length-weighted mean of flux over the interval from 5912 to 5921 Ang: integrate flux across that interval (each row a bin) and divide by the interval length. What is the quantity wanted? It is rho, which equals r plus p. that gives 2.89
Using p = 1.43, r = 1.46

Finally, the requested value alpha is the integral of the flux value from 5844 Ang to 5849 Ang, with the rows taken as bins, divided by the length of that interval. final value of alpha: 1.50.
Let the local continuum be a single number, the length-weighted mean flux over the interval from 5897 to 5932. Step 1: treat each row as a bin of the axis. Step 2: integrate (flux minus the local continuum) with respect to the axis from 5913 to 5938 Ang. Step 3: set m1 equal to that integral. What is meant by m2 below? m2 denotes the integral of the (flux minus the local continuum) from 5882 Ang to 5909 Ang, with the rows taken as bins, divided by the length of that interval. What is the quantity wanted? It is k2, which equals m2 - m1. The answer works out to 0.08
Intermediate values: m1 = -0.1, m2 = -0.069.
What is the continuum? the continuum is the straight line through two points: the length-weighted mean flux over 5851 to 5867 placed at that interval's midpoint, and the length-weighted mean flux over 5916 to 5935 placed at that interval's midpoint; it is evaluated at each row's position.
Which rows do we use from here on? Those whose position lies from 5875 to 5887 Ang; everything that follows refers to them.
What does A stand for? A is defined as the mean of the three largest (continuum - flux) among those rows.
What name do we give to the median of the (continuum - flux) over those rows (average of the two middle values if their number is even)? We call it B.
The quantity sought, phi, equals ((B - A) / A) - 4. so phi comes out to -6.0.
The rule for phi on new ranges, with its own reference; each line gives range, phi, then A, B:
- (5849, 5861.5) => -5.3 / 0.09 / -0.03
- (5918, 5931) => -5.2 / 0.04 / -0.01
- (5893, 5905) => -4.4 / 0.19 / 0.11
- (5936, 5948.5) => -3.2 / -0.06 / -0.11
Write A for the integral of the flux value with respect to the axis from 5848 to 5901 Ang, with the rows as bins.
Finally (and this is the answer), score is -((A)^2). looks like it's -5329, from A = 73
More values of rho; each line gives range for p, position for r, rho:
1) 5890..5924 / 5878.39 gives 2.77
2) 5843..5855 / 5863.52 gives 2.87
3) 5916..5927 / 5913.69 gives 2.86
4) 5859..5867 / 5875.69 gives 2.76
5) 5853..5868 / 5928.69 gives 2.79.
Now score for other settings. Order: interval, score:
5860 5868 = -121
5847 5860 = -369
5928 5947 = -733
